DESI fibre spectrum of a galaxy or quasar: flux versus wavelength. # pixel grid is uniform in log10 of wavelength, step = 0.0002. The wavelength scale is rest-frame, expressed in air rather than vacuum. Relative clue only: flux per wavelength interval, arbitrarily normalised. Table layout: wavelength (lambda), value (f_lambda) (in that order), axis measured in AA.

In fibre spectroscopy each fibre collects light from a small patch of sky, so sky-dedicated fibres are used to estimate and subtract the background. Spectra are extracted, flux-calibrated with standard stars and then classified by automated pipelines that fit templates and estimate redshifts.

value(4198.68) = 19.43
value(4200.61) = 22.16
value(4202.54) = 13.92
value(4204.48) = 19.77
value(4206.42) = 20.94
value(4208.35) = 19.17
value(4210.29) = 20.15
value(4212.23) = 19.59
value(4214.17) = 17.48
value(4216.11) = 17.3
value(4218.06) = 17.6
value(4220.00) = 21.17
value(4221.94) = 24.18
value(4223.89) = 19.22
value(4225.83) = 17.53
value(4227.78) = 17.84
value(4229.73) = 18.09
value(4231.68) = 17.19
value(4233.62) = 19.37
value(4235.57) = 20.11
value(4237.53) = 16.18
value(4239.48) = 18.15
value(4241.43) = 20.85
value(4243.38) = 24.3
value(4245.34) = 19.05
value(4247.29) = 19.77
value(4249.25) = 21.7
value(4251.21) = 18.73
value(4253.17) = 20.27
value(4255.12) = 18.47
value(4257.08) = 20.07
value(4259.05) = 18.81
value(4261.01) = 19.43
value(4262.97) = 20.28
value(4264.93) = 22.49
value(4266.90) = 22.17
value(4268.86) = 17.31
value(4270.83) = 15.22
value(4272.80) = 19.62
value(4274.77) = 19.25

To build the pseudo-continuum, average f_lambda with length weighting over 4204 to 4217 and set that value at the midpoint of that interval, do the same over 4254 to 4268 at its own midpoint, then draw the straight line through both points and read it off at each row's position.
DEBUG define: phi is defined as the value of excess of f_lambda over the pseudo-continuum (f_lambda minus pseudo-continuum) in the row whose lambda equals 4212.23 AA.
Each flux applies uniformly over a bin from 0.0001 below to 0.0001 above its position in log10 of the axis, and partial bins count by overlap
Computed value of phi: 0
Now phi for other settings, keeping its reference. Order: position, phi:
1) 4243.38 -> 4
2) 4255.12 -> -2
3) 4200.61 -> 3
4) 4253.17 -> 0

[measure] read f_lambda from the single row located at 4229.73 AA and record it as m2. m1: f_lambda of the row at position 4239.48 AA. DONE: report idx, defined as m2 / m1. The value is 1.00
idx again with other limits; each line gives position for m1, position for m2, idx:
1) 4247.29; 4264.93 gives 1.14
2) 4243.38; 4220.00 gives 0.87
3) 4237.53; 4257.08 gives 1.24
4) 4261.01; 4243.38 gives 1.25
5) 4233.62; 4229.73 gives 0.93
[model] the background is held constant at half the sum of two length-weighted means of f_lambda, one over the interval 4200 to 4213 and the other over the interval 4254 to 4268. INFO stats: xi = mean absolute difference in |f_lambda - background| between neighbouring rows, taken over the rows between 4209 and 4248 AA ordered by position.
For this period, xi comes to 1.56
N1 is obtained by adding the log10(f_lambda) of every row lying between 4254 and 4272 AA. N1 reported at 11.6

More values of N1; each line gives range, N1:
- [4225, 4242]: 11.4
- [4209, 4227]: 11.6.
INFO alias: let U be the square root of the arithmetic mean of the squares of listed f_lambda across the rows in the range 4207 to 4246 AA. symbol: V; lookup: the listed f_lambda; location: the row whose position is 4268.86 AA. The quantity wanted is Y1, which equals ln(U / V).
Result 0.11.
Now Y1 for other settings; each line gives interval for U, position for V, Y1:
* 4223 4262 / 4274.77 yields 0.00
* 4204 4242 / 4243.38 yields -0.24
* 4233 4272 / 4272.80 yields 0.01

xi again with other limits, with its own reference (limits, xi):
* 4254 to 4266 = 0.93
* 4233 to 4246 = 2.18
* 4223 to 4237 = 0.90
